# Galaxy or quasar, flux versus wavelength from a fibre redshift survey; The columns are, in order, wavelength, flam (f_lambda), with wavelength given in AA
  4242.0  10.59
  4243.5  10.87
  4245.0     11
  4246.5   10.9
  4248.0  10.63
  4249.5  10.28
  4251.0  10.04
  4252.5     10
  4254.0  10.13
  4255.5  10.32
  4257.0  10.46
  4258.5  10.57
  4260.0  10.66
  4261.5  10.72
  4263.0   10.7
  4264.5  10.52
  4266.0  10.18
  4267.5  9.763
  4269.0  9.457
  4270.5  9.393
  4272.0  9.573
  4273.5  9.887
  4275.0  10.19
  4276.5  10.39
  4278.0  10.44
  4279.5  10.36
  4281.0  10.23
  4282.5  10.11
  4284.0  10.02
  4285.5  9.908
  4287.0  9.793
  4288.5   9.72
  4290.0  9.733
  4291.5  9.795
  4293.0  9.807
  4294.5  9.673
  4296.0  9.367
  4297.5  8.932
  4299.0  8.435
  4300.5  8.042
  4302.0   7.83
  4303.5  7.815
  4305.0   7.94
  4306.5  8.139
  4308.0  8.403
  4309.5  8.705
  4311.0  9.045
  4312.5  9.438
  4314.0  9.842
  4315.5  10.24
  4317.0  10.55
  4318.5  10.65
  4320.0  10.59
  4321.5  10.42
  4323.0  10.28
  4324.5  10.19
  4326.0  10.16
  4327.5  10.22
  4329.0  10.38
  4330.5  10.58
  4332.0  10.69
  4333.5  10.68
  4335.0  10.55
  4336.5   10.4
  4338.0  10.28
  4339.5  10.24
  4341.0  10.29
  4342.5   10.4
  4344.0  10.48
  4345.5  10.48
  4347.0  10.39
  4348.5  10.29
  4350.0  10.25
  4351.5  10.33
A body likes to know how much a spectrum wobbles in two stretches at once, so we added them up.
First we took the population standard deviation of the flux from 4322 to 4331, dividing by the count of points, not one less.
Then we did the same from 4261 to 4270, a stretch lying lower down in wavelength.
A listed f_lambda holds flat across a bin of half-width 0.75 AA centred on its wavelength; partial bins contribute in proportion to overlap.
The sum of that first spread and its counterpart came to 0.62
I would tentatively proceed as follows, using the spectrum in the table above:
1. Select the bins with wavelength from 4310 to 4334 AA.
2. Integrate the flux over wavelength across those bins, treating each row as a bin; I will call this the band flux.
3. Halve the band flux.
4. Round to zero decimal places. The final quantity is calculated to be 123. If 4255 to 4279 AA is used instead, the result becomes 122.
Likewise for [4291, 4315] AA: 106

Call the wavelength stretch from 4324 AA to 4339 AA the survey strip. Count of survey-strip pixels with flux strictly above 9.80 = 10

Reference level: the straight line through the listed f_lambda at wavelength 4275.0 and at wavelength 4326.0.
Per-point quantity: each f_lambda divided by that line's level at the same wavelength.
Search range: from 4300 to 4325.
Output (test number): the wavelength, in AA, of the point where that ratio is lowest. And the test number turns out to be 4303.5 AA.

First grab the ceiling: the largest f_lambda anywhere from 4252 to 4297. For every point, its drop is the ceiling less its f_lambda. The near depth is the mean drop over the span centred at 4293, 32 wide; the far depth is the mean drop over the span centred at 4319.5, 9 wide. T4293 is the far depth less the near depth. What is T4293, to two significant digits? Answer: -1.2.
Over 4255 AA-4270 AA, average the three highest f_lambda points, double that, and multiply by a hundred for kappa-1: 2139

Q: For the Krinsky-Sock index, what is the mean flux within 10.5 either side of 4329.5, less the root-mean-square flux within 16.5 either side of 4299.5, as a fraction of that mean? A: 0.12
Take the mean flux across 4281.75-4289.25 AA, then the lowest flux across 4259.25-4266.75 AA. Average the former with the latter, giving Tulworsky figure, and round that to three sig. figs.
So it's 10.0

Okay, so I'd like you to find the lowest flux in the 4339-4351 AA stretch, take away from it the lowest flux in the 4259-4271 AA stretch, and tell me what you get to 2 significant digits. 0.85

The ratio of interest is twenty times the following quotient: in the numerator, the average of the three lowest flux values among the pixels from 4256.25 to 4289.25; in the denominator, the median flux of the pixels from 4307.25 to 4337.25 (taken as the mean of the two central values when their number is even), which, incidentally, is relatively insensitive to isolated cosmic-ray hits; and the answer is 18.3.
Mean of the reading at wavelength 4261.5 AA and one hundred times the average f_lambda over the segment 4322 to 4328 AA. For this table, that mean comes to 516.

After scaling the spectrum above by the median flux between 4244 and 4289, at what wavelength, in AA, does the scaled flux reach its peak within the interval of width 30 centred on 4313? 4318.5 AA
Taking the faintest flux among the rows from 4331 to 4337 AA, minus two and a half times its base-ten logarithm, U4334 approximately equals -2.54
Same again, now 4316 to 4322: -2.54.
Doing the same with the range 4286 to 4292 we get -2.47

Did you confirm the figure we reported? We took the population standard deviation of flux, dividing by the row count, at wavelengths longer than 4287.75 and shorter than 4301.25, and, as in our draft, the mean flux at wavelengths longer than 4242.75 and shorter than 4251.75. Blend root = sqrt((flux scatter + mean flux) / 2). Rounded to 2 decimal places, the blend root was 2.37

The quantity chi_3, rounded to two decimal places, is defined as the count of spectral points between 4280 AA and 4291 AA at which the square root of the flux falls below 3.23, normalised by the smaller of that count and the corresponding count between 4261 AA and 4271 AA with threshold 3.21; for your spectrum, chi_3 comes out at 1.75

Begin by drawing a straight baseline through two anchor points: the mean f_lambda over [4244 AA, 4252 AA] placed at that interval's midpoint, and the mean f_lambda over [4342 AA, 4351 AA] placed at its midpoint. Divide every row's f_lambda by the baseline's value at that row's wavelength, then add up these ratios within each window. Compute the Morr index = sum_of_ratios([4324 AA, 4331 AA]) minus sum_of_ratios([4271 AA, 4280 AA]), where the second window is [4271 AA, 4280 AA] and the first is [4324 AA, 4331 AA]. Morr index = -0.8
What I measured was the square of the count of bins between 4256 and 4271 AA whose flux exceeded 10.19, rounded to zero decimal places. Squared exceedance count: 36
